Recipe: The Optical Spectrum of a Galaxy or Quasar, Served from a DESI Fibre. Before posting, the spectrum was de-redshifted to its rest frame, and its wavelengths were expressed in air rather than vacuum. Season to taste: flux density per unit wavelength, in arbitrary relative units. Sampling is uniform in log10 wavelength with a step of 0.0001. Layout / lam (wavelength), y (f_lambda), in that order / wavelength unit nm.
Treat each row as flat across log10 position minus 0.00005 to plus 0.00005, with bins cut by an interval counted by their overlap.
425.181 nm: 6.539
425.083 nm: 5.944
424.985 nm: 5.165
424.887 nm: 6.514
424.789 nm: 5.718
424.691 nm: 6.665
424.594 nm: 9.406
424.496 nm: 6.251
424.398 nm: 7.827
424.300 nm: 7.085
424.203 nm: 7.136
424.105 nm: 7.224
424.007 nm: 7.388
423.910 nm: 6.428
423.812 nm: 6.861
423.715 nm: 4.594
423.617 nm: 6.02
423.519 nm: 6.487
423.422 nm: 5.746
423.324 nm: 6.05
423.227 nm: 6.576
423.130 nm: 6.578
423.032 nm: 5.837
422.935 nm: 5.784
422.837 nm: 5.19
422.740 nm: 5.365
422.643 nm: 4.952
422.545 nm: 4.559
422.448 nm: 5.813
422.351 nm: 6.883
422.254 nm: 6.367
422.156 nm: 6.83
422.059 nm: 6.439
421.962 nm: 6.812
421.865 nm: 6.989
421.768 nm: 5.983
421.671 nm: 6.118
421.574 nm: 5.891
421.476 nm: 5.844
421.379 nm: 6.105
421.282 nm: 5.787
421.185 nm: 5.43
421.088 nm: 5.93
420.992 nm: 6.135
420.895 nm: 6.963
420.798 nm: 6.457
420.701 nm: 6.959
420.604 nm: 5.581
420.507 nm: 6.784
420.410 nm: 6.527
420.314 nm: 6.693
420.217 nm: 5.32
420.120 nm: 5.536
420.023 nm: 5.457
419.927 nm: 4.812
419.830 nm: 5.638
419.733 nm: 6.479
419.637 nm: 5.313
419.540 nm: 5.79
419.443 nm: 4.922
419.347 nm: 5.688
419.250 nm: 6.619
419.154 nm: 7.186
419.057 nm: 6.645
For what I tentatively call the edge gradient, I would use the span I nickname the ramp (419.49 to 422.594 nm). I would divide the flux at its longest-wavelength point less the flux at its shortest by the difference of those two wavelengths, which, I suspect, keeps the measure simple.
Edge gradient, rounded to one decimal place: -0.4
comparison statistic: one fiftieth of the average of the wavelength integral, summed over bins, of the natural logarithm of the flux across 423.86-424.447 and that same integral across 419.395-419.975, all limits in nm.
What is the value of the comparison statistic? 0.0214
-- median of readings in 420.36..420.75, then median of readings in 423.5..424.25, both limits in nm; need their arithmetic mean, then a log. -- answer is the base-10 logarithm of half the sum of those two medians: 0.824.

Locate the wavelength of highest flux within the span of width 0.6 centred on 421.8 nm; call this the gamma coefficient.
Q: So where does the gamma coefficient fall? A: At 421.865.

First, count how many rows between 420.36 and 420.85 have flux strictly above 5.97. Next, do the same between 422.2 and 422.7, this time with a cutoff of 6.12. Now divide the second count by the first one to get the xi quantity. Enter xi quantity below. 0.50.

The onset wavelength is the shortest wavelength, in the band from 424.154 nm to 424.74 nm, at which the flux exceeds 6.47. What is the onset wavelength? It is 424.203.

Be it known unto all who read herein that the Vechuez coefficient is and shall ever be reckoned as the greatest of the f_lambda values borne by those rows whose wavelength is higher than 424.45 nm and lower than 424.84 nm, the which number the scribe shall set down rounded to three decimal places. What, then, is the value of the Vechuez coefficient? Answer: 9.406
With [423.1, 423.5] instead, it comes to 6.578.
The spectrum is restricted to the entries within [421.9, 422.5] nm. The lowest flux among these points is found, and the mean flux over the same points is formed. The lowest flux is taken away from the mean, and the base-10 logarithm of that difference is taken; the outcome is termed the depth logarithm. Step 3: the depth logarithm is -0.15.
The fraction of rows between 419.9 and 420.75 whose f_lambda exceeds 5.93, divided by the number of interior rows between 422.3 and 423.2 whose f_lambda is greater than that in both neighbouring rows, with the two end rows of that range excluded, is 0.44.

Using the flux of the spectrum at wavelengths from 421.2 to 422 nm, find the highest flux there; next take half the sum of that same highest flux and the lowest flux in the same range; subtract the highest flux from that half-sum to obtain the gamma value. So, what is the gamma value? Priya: -0.60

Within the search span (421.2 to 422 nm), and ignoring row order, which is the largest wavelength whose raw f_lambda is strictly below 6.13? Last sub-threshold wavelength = 421.768 nm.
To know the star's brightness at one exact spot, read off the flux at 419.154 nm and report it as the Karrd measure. 7.186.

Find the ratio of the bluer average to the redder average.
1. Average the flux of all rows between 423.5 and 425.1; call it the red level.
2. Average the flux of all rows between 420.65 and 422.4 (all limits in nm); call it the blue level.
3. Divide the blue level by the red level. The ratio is 0.95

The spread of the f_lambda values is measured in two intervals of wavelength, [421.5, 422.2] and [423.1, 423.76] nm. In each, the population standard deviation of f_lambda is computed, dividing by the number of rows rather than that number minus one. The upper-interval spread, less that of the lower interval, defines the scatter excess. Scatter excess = 0.23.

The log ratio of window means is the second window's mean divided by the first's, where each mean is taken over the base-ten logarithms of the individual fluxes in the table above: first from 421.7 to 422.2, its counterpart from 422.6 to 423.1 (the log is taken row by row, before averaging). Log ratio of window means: 0.90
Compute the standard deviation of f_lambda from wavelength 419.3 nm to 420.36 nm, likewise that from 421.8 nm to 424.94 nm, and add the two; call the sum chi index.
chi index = 1.5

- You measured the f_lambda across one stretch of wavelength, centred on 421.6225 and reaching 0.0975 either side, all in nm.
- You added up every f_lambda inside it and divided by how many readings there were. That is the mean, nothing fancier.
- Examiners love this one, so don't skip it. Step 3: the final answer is 6.00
